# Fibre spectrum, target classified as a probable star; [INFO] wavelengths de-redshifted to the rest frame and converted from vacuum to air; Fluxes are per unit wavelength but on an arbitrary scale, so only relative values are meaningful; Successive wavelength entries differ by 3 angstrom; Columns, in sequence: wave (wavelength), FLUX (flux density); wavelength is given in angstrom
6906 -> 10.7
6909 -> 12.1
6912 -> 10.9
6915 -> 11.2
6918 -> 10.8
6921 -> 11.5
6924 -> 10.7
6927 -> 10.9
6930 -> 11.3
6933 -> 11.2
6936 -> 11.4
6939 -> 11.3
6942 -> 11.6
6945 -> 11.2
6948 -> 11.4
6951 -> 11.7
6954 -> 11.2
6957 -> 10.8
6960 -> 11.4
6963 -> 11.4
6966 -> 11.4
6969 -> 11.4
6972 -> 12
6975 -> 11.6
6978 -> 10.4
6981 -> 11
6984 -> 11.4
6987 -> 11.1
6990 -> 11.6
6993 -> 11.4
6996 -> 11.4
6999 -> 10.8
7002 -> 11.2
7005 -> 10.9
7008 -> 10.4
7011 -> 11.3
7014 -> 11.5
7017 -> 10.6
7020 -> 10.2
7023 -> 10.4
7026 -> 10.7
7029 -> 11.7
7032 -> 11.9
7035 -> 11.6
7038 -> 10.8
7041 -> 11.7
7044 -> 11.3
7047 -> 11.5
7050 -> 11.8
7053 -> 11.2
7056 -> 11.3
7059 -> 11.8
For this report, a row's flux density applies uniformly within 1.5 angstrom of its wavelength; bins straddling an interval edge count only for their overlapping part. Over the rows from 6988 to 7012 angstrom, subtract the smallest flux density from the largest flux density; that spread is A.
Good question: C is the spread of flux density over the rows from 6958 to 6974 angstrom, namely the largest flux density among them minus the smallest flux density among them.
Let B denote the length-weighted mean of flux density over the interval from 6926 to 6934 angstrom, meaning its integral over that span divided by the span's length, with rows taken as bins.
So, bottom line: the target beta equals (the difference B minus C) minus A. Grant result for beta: 9.3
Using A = 1.2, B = 11.1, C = 0.60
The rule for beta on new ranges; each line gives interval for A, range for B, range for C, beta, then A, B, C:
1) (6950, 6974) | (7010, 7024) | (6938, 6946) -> 9.2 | 1.2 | 10.8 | 0.40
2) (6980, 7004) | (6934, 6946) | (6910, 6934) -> 9.8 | 0.8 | 11.4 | 0.80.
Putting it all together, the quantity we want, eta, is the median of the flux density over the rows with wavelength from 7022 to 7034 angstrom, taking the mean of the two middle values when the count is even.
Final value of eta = 11.2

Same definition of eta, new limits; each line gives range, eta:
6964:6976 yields 11.5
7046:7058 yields 11.4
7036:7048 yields 11.4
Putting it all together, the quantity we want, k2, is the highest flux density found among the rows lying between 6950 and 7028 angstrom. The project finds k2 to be 12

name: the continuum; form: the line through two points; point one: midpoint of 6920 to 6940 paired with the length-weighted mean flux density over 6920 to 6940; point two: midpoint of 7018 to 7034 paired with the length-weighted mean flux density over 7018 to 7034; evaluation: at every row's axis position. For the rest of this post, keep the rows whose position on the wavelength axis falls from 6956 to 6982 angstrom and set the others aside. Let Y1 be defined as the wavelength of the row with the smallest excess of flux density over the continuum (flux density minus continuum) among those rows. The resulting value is 6978 angstrom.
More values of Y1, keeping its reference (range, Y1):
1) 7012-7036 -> 7020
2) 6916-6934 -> 6924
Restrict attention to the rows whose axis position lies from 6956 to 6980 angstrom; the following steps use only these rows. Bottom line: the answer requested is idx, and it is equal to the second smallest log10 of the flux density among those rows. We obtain 1.03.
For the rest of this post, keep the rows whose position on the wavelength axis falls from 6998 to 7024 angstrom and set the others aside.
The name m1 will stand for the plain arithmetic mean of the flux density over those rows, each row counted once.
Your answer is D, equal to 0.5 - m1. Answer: -10.31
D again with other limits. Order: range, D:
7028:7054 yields -11.00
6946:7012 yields -10.74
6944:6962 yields -10.78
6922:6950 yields -10.72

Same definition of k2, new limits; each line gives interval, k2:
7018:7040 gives 11.9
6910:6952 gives 11.7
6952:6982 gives 12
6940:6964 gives 11.7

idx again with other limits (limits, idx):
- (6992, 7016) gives 1.03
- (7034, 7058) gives 1.05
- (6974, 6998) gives 1.04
